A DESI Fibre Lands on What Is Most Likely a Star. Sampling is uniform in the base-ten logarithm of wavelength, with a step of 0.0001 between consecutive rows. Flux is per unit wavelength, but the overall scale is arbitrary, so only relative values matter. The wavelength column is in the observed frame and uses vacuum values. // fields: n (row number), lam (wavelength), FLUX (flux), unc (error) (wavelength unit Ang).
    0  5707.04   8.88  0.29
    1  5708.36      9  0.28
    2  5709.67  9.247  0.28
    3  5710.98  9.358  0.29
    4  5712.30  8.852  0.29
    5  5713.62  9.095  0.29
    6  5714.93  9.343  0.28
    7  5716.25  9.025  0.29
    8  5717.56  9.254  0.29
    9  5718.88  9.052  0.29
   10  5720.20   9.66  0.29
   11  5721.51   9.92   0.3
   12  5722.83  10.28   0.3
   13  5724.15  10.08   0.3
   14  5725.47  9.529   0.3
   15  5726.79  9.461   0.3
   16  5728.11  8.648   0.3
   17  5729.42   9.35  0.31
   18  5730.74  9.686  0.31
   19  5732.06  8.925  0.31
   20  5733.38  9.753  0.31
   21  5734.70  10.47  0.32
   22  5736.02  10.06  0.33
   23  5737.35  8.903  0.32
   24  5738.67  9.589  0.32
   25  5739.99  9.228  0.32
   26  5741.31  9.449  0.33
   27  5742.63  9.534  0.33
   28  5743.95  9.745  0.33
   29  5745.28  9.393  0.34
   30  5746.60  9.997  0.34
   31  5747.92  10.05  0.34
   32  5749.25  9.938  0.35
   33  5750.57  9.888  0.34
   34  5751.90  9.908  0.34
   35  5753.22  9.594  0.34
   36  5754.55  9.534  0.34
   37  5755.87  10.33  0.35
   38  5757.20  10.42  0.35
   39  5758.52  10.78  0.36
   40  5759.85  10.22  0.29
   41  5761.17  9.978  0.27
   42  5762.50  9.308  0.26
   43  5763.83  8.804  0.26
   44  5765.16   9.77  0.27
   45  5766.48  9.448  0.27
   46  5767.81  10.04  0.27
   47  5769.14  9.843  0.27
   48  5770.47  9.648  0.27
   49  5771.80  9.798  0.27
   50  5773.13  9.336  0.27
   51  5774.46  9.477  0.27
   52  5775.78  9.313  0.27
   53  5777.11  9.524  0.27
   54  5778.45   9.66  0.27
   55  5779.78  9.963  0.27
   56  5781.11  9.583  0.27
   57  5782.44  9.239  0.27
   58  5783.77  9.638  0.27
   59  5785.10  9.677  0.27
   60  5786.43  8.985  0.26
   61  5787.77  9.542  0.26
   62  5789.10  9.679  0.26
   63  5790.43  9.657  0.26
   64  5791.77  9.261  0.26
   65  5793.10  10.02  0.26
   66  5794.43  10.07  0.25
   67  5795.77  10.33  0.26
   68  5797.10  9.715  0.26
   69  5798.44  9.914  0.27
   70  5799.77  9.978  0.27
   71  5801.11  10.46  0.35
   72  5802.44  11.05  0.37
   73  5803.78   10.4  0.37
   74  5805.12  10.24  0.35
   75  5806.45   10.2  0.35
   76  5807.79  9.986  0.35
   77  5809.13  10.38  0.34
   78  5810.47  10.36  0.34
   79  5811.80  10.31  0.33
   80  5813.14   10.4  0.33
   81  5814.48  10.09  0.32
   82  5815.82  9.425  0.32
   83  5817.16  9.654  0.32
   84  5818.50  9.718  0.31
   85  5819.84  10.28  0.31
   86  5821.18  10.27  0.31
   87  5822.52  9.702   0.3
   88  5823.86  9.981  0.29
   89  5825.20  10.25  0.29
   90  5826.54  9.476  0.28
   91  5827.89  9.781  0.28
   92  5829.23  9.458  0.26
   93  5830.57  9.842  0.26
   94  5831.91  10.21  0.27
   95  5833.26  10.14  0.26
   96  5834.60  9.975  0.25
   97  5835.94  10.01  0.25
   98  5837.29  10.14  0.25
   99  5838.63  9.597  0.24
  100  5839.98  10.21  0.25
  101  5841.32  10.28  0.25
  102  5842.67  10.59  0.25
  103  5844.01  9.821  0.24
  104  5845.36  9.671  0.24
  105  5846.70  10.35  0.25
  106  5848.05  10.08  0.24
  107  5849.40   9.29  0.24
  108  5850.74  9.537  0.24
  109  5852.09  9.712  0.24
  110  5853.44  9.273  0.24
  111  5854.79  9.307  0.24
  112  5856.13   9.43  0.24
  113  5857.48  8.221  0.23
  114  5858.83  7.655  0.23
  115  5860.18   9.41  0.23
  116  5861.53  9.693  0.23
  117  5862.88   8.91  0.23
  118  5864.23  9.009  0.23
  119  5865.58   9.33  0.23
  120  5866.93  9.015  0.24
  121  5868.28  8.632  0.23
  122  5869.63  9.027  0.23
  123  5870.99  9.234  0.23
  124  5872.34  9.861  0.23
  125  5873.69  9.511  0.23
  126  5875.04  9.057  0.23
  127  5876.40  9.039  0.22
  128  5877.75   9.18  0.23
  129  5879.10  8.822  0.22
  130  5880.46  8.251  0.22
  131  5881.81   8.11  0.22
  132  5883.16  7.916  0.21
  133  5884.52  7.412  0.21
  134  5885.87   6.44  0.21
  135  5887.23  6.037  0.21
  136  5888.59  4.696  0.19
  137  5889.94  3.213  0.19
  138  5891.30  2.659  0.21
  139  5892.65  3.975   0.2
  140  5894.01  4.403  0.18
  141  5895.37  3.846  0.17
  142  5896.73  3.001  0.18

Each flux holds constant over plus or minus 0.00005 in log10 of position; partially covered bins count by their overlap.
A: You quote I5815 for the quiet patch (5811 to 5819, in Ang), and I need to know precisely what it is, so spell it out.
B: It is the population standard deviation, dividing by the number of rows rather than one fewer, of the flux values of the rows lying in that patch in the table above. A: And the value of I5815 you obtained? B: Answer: 0.36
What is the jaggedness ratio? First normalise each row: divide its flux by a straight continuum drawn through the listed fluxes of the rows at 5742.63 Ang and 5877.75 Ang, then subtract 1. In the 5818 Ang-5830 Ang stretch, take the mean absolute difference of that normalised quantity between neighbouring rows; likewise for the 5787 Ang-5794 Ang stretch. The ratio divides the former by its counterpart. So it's 1.2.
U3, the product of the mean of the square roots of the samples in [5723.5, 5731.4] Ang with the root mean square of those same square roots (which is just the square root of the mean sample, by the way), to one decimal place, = 9.5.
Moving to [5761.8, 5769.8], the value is 9.5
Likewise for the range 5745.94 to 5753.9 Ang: 9.9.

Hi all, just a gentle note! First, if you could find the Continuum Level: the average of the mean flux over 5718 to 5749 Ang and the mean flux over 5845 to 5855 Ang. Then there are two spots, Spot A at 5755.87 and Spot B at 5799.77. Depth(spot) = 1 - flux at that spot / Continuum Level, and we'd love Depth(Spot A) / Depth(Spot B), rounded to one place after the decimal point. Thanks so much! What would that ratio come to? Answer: 2.0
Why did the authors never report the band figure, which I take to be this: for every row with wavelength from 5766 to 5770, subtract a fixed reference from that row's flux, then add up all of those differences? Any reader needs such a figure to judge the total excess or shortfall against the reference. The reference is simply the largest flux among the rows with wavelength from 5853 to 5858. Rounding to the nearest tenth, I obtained 1.0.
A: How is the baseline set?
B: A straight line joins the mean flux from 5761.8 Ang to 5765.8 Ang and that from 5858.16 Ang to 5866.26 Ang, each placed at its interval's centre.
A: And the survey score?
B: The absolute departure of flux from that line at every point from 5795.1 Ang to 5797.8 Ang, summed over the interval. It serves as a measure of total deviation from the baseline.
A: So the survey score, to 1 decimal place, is 1.7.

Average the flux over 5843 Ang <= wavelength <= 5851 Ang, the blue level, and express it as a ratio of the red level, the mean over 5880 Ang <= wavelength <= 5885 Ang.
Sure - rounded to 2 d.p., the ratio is 1.24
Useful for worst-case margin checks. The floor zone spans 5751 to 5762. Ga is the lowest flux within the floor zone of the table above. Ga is 9.534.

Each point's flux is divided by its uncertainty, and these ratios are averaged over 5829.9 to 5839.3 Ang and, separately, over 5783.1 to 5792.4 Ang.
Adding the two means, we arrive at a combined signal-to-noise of 75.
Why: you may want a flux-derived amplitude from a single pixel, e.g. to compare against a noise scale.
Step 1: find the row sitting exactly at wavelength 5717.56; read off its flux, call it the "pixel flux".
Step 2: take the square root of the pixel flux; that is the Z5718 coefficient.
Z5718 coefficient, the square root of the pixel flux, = 3.04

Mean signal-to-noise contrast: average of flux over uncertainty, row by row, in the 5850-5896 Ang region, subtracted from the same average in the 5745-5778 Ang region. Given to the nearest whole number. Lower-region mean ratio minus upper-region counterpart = -2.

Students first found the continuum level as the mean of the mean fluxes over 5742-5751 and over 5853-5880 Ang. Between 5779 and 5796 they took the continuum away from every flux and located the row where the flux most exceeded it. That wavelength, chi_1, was 5795.77 Ang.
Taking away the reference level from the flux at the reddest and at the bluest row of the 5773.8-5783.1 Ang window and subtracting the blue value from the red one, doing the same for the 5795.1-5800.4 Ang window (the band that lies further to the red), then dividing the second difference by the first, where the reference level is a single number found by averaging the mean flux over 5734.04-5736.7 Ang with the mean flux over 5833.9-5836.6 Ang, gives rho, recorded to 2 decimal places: 1.48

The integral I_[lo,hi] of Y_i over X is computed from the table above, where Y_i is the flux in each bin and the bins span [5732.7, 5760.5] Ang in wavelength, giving 274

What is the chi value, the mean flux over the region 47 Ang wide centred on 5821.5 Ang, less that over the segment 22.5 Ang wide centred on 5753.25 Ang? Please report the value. 0.23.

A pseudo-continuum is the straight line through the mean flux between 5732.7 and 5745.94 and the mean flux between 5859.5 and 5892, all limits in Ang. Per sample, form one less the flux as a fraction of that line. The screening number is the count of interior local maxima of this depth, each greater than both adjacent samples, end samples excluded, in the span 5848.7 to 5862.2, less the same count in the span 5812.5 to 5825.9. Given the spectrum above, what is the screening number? 0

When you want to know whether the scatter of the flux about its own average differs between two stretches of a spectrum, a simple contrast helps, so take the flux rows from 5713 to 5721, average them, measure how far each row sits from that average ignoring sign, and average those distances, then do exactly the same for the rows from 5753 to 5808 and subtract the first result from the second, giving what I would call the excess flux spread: 0.18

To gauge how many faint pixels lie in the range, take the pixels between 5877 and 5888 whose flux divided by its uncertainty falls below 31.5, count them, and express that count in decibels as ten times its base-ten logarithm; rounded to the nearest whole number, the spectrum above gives 3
